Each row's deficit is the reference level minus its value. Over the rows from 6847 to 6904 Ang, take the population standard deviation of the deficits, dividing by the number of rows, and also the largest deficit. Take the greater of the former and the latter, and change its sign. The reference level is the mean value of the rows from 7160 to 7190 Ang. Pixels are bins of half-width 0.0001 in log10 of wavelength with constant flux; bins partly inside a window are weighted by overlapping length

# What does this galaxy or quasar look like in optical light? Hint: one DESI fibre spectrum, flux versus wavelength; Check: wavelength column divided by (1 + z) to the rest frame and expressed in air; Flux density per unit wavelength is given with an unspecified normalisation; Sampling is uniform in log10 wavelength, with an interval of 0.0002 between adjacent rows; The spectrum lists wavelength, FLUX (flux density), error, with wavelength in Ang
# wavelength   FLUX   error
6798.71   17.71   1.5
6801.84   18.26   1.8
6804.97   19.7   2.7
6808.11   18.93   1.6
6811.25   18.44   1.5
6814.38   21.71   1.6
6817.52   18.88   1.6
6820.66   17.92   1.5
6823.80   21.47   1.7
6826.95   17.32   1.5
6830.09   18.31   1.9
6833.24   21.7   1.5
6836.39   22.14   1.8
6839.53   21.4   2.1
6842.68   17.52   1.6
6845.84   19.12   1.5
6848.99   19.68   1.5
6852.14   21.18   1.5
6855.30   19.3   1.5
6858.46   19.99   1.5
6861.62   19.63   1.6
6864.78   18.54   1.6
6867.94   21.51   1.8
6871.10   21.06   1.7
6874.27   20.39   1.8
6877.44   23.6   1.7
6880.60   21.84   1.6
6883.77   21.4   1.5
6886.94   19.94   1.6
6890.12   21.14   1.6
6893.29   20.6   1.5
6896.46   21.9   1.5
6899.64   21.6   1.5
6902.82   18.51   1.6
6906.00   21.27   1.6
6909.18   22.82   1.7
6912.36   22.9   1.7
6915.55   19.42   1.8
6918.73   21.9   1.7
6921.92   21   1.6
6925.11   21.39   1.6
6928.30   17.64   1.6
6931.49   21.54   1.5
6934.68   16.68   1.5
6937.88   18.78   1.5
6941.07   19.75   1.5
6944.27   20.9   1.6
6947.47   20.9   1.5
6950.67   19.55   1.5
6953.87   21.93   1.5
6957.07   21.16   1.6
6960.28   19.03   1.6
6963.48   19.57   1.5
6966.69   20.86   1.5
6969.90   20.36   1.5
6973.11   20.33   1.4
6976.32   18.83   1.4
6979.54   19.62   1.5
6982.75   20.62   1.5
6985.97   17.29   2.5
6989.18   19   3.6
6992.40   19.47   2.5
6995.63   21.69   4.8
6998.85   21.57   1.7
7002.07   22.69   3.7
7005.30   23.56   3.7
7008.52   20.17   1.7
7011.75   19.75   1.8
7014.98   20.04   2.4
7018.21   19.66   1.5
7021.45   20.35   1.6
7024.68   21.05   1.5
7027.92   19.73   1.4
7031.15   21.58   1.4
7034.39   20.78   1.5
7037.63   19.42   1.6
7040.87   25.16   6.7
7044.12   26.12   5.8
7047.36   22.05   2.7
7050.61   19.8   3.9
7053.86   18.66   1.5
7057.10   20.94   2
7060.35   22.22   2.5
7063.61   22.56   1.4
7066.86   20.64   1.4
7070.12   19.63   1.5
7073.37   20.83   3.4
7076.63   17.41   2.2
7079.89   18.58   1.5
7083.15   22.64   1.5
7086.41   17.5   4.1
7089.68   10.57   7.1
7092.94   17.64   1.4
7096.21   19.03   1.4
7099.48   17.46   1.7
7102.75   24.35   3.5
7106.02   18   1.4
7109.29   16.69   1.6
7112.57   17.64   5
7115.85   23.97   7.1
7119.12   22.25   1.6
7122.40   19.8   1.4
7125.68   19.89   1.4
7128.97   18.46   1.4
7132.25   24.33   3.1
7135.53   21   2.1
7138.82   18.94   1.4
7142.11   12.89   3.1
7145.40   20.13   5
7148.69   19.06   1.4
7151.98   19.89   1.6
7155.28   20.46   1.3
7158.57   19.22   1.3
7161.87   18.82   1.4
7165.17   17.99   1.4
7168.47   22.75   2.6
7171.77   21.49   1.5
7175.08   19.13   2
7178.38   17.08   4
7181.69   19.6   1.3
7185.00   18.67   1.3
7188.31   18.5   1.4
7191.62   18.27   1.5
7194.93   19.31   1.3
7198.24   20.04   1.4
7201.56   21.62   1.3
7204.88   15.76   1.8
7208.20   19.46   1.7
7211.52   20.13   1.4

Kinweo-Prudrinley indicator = -1.3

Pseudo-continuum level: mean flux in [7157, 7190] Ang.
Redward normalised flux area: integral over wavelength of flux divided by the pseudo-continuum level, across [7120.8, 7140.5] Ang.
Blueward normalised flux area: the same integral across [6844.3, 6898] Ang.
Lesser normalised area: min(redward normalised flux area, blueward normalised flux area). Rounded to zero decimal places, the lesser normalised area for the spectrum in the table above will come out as 21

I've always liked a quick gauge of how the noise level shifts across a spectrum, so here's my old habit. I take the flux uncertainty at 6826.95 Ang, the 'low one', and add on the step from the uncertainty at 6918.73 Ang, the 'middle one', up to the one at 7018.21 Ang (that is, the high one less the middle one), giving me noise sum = 1.3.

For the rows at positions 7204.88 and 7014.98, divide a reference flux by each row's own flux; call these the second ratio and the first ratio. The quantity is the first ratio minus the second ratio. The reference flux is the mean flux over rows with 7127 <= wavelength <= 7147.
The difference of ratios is -0.26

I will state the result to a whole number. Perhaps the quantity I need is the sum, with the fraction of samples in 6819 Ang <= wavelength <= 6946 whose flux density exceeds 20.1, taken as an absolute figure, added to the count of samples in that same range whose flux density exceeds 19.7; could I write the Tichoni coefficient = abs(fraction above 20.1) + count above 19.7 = 27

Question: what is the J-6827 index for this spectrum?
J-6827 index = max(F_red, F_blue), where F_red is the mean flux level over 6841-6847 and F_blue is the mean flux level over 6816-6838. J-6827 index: 19.7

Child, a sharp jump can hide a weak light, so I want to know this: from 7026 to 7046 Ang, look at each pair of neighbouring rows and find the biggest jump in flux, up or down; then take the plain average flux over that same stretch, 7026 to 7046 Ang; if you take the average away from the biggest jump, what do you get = -16.4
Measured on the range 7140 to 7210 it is -11.8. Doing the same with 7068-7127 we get -12.0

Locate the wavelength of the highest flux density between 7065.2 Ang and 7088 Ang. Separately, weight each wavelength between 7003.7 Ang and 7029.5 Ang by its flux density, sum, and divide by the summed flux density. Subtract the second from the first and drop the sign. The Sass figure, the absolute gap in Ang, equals 66.8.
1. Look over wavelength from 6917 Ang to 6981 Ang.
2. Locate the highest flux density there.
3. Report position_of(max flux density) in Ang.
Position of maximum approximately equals 6953.87 Ang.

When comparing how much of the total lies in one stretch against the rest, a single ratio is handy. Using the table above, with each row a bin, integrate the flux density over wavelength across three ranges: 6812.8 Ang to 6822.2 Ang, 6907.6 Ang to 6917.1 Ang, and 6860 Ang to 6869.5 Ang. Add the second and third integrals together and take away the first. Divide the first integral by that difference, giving 0.87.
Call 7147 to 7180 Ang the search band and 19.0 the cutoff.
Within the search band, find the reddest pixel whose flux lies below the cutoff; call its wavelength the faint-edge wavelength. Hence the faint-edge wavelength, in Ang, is 7178.38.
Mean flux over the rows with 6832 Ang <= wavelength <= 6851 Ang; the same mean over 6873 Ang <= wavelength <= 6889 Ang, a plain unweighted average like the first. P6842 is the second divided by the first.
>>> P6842 1.06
